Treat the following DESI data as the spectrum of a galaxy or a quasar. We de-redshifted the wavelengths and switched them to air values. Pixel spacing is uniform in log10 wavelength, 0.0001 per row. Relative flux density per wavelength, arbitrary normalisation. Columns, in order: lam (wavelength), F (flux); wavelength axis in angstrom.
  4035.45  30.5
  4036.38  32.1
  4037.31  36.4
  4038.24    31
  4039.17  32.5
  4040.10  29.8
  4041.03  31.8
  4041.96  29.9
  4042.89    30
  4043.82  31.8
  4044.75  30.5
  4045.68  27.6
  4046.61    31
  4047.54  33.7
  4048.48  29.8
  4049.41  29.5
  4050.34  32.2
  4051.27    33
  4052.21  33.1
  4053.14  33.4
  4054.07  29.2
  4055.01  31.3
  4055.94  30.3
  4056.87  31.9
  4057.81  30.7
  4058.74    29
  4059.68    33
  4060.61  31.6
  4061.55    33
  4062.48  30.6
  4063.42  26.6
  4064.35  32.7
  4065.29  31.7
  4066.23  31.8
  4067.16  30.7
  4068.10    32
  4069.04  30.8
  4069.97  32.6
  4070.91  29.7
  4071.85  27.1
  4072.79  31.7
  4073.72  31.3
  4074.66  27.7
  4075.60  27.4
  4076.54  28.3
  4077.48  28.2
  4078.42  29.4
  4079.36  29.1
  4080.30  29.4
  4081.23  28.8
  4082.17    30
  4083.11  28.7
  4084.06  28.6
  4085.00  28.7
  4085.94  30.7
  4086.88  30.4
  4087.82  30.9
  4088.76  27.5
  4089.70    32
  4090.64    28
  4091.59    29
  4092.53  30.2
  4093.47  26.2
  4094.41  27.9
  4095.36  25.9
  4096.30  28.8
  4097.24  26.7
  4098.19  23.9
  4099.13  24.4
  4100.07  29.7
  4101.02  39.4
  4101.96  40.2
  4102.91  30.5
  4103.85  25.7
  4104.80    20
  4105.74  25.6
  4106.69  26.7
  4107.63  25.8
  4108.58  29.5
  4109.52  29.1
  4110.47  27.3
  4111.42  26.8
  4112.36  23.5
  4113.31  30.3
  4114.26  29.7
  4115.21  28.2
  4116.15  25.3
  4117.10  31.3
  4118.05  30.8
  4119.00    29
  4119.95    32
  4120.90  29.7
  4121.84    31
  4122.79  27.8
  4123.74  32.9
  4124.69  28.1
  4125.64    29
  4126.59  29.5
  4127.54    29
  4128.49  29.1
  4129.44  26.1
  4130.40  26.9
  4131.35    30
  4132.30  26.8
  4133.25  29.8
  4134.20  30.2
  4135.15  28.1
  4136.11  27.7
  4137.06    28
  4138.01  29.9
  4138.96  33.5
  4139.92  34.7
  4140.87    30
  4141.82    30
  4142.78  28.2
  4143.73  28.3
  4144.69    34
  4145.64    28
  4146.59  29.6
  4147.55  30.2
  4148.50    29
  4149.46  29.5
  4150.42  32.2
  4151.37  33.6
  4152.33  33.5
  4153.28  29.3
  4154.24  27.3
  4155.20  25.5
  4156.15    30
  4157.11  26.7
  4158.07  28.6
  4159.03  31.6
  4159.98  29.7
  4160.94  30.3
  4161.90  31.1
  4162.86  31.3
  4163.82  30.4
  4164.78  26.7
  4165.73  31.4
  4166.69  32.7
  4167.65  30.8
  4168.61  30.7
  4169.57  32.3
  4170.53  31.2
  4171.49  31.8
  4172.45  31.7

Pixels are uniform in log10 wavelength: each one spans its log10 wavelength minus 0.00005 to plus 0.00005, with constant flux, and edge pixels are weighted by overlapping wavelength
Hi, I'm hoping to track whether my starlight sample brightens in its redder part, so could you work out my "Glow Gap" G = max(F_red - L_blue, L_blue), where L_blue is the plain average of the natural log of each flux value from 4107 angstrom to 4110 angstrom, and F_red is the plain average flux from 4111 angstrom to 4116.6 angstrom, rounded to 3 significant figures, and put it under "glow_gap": 24.0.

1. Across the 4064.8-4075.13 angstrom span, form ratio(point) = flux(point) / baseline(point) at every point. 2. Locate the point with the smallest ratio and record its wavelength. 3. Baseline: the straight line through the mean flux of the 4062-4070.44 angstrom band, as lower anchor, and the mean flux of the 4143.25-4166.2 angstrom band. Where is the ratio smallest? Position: 4071.85 angstrom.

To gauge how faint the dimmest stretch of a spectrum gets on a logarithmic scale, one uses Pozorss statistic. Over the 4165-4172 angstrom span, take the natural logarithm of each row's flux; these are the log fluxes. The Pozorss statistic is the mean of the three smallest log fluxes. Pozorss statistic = 3.43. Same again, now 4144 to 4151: 3.36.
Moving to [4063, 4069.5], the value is 3.38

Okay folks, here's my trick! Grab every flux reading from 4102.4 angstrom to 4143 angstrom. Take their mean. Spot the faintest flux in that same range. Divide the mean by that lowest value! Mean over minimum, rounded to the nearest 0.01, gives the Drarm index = 1.43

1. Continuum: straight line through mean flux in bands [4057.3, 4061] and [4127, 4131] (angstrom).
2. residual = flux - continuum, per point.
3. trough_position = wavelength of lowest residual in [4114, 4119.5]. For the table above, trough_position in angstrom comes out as 4116.15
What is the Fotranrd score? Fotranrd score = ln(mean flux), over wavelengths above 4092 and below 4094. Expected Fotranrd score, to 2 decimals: 3.34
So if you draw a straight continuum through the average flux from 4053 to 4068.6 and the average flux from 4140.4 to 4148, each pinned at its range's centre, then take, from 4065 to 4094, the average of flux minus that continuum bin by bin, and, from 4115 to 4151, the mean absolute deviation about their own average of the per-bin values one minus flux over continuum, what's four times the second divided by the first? -0.18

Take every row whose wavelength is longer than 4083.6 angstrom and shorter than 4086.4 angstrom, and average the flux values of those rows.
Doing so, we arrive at 29.3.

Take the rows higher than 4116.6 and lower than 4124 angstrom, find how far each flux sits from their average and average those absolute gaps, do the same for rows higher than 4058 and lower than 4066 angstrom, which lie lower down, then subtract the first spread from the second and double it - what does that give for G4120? 0.8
